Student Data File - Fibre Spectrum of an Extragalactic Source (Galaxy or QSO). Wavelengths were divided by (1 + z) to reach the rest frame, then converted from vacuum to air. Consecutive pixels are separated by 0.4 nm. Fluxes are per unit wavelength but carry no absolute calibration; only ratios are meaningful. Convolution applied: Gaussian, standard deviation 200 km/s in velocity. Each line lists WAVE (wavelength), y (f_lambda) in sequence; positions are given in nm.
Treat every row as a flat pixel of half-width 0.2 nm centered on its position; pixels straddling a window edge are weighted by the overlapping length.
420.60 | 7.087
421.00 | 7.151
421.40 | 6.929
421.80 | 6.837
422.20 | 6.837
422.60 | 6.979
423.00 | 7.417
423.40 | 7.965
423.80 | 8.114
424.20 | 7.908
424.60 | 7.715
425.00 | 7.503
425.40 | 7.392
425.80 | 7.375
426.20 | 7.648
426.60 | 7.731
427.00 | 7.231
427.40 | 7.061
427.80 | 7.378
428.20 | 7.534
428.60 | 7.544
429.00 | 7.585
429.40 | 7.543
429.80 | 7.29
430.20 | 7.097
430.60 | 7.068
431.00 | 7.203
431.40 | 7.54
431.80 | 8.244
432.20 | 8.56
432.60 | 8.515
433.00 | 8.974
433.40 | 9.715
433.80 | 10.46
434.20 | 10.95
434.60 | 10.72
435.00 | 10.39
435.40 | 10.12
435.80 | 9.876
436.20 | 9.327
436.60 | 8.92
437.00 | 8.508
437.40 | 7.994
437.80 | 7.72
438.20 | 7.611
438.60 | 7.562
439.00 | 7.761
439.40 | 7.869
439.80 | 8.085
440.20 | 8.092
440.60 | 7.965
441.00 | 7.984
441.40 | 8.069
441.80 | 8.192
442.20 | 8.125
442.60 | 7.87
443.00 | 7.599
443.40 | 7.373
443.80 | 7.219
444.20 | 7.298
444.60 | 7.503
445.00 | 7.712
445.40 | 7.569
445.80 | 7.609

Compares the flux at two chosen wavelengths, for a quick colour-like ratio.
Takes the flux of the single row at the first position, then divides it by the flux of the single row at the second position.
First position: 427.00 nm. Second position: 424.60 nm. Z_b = 0.94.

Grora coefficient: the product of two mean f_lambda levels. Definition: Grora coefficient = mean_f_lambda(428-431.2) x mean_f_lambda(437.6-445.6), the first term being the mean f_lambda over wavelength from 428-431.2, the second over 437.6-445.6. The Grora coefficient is 57.1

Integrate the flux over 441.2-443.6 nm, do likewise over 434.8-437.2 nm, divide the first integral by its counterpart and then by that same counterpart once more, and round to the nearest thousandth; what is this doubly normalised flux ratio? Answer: 0.036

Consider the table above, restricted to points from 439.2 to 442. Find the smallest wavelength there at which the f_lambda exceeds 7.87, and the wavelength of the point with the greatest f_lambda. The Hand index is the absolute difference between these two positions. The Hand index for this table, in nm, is 2.00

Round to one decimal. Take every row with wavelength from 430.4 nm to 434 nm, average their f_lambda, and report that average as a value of 8.5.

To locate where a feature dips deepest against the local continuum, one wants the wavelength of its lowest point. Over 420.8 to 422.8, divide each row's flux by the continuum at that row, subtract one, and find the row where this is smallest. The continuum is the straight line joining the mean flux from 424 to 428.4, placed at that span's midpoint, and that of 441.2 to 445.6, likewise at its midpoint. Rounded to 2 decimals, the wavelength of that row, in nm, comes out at 422.20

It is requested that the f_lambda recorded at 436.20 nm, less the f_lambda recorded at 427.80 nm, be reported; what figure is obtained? 1.95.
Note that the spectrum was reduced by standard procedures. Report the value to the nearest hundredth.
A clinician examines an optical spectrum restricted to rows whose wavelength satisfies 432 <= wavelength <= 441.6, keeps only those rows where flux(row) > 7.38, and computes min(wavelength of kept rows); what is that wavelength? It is 432.20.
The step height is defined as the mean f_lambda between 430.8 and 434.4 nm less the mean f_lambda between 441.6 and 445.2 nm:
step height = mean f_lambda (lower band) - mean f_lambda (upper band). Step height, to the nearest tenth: 1.3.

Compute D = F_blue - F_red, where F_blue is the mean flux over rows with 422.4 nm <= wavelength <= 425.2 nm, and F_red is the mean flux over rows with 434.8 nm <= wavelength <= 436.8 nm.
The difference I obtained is -2.1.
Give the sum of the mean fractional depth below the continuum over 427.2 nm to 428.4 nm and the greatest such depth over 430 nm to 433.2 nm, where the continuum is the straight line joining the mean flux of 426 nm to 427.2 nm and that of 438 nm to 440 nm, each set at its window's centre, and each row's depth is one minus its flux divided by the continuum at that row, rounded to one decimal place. 0.1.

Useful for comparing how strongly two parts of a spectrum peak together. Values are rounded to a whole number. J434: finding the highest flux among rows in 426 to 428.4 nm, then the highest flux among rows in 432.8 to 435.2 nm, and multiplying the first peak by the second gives 85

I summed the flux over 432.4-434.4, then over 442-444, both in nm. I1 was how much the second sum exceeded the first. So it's -10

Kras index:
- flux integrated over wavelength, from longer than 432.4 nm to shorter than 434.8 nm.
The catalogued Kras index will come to 24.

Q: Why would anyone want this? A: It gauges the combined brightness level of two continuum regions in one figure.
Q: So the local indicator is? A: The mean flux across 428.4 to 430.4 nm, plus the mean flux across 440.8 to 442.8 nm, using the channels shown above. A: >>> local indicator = 15.5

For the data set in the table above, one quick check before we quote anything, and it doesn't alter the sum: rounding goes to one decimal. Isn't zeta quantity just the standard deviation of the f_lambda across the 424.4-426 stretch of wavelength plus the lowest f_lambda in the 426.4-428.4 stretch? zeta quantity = 7.2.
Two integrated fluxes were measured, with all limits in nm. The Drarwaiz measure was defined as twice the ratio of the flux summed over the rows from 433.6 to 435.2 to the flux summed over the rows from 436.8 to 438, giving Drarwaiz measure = 3.5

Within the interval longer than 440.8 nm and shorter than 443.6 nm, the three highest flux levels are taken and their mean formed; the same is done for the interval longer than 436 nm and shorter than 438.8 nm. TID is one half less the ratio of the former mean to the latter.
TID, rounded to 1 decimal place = -0.4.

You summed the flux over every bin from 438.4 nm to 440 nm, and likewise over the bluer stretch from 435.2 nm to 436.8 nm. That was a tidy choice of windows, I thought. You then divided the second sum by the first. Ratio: 1.22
